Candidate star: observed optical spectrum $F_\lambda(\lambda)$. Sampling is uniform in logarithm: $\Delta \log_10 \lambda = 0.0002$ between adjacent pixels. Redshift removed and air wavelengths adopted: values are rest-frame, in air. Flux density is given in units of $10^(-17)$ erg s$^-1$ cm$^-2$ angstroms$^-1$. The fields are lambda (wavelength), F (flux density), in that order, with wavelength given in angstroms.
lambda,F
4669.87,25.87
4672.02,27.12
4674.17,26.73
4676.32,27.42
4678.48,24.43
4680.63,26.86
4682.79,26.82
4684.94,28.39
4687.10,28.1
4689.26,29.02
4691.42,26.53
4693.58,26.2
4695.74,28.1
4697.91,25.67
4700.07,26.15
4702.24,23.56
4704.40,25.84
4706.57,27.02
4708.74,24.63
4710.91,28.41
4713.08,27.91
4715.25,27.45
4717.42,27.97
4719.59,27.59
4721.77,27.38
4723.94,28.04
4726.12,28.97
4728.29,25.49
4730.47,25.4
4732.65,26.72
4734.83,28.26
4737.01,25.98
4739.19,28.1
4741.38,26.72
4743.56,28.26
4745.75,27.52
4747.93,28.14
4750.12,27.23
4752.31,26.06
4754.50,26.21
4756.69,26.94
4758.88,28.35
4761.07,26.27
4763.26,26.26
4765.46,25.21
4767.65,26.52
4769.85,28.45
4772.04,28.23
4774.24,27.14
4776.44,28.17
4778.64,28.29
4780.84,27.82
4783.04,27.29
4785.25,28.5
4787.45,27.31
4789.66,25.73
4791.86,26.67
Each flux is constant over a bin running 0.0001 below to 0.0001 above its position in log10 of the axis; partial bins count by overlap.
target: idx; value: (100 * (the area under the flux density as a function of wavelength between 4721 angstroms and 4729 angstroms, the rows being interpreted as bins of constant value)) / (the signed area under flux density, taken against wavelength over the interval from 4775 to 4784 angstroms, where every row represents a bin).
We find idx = 88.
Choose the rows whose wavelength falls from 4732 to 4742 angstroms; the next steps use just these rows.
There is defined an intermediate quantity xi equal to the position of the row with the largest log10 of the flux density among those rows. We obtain 4734.83 angstroms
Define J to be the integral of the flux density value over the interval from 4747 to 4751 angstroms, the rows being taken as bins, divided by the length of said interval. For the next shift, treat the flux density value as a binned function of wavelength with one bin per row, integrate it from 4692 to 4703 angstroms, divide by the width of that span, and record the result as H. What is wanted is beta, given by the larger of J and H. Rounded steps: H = 26.0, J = 27.7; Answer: 27.7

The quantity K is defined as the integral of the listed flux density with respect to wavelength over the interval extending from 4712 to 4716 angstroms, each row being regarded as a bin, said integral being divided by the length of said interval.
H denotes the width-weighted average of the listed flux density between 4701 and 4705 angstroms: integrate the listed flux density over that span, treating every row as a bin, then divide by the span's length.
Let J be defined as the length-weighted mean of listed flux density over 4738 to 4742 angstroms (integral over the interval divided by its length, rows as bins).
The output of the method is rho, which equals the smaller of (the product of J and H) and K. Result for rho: 27.7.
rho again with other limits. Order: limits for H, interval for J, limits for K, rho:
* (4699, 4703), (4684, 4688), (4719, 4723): 27.5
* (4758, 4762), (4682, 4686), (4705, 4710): 25.9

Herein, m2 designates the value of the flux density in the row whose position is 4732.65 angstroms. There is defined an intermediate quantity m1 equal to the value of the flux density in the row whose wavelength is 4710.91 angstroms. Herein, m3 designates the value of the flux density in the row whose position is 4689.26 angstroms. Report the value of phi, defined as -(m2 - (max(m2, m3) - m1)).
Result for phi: -26.1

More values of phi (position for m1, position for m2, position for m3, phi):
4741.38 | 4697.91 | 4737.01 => -26.4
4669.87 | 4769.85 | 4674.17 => -25.9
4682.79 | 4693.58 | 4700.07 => -26.8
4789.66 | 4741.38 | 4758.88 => -24.1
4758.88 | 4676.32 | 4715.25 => -28.3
